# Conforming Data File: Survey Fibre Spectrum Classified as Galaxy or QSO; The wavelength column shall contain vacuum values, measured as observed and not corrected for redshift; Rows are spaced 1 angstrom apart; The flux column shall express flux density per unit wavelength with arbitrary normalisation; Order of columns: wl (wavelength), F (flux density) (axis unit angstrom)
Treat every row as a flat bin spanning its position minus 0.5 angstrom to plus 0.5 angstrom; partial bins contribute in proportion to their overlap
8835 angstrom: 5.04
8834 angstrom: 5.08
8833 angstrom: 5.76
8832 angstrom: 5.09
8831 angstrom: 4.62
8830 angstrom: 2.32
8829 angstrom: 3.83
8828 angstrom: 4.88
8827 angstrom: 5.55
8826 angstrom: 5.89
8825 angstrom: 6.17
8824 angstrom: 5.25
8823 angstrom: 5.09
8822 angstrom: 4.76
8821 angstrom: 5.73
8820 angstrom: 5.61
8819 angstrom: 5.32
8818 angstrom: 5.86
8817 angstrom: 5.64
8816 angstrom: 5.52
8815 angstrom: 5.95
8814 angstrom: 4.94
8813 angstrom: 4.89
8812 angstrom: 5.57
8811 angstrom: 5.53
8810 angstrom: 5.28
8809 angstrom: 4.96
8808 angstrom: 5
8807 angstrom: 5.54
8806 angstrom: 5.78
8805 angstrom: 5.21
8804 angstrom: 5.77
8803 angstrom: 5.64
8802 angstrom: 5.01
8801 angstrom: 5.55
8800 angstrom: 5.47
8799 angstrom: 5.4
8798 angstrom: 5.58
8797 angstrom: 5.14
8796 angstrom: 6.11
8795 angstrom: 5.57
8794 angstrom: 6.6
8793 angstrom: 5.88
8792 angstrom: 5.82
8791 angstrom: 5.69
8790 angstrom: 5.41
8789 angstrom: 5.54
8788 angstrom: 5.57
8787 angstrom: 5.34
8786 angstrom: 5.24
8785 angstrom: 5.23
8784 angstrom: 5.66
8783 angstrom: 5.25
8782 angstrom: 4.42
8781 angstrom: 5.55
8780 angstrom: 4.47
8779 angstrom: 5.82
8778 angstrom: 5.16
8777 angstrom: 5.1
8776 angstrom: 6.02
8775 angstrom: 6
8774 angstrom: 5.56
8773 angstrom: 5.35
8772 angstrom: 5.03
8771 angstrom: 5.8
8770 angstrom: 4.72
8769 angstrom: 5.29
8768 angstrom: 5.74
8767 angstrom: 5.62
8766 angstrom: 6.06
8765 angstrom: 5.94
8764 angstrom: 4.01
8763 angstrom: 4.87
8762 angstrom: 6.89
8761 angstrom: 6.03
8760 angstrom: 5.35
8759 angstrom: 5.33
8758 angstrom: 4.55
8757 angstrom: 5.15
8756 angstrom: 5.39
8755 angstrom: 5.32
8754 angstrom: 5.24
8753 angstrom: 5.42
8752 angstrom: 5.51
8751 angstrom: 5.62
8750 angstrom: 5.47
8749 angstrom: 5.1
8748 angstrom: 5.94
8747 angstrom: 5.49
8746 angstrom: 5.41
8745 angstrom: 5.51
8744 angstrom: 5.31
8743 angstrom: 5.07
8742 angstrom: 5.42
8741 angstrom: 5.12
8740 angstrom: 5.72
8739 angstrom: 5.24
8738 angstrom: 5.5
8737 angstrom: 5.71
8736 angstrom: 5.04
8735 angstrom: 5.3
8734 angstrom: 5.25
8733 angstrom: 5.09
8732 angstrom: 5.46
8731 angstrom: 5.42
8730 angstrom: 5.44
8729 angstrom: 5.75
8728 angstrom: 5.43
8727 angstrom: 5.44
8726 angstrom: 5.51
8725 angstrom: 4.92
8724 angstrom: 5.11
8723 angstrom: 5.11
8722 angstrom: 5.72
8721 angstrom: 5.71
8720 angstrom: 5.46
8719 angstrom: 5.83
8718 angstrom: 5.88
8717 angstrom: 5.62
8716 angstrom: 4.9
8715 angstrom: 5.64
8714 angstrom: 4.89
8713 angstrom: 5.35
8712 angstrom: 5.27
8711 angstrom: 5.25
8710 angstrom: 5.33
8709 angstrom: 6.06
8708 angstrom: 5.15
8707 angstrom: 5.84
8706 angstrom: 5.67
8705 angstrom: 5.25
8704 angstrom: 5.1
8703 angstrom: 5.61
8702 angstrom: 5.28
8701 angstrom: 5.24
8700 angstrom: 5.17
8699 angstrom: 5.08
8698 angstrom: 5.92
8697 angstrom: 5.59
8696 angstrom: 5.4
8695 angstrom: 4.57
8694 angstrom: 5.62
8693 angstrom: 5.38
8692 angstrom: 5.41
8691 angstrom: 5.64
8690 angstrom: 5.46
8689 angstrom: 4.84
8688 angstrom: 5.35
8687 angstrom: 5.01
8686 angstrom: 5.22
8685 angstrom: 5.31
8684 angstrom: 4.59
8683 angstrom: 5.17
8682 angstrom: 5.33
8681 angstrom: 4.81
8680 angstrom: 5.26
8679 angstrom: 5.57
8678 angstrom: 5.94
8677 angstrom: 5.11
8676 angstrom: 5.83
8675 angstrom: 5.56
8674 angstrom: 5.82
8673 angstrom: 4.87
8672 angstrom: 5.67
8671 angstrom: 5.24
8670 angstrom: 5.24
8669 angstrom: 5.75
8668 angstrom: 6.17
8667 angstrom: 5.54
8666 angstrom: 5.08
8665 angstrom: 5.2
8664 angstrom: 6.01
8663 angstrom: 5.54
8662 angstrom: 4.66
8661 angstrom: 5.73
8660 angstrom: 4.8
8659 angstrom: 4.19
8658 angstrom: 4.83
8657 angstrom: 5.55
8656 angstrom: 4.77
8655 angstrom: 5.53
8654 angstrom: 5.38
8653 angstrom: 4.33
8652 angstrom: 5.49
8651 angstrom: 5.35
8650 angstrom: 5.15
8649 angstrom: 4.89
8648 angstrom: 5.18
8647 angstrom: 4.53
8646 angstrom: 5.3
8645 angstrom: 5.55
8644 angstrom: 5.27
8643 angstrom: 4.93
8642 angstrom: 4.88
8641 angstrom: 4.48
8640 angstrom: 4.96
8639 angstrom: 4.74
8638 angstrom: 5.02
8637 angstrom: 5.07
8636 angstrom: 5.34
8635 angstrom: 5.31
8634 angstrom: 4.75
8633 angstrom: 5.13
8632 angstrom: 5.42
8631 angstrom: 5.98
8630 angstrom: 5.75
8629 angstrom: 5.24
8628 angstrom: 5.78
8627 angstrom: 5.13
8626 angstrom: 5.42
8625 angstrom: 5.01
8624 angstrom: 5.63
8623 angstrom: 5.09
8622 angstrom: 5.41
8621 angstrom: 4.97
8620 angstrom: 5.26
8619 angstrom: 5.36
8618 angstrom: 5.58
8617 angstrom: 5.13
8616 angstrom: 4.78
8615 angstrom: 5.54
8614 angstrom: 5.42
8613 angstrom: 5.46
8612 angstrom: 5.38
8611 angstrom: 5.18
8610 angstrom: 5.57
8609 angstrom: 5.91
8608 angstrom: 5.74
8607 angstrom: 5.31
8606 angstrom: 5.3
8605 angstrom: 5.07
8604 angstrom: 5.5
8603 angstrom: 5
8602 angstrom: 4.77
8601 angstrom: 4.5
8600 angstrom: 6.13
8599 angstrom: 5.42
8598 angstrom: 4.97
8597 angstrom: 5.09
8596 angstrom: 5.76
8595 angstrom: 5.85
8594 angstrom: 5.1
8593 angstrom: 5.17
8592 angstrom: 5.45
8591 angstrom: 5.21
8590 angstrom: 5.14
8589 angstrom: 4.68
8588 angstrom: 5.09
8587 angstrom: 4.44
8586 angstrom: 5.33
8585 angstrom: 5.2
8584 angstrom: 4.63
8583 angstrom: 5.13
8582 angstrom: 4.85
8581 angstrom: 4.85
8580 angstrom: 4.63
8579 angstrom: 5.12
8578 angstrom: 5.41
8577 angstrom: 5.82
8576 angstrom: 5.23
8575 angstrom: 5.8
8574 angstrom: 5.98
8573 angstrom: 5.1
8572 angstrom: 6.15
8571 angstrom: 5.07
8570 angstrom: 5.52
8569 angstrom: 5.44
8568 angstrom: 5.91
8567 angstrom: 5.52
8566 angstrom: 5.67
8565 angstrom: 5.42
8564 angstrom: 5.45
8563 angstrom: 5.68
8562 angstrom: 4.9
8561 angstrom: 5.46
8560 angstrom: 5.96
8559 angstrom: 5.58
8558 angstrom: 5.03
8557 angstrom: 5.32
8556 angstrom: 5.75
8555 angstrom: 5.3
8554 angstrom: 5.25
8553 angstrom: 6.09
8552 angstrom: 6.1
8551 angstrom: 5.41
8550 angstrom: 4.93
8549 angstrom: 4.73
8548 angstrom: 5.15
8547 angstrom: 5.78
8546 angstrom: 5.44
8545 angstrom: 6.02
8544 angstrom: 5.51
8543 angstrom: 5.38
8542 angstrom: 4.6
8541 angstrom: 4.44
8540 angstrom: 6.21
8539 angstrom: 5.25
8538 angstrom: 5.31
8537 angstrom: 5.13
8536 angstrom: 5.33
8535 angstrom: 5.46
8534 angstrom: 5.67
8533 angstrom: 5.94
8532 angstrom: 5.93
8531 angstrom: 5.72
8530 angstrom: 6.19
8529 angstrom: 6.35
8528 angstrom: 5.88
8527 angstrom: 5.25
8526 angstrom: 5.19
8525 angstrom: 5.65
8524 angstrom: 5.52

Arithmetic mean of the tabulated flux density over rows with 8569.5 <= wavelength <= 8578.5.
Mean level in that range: 5.56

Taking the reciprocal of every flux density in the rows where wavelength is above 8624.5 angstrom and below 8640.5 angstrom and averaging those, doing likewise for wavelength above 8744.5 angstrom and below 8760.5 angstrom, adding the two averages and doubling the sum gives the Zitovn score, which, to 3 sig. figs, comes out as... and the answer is 0.756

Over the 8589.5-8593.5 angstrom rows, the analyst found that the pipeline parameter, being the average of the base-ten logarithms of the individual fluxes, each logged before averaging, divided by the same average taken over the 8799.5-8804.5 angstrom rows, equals 0.97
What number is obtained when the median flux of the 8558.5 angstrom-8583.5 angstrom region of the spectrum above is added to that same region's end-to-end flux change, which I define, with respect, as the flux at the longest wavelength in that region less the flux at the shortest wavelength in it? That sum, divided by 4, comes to 1.25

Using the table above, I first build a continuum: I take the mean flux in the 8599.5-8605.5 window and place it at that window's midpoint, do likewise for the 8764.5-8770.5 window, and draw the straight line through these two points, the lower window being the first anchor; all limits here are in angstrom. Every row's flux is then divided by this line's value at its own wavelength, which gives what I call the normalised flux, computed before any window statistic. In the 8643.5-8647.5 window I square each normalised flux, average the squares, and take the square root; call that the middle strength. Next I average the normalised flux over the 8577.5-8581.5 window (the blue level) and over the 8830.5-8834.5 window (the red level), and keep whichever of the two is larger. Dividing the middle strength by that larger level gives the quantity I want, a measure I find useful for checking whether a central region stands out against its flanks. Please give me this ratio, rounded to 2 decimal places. 1.00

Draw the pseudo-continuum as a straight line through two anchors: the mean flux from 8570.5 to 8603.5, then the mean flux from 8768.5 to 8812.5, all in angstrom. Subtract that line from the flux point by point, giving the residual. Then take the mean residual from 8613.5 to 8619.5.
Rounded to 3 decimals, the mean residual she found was 0.054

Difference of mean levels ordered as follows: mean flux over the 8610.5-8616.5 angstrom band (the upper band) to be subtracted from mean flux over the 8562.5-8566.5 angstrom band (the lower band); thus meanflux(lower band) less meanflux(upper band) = 0.26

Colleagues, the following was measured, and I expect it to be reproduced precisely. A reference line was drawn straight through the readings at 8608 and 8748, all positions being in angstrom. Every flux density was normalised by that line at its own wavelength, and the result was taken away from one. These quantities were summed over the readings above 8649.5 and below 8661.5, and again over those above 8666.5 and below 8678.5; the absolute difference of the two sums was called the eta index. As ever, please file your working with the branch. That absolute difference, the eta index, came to 0.92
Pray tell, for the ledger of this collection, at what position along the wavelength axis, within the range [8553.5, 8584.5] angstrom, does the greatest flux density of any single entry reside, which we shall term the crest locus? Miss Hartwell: 8572 angstrom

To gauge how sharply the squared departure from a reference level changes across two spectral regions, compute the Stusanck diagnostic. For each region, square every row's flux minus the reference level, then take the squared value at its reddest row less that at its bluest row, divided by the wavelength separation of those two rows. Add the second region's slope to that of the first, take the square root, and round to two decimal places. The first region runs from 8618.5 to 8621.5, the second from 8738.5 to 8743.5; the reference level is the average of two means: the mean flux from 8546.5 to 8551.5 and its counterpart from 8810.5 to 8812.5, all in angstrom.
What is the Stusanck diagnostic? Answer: 0.32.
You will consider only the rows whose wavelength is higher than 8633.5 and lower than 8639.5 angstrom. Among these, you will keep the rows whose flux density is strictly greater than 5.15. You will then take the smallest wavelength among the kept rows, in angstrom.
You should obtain 8635 angstrom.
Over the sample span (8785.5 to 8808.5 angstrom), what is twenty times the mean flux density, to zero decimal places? 111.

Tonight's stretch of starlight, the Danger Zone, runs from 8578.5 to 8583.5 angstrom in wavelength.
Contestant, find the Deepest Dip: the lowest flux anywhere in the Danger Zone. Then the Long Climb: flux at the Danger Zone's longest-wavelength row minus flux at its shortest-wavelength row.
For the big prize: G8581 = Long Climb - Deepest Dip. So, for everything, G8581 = -4.62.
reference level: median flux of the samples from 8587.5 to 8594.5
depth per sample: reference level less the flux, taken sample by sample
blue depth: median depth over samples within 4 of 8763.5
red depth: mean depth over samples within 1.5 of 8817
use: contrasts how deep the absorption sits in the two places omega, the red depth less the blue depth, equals 0.11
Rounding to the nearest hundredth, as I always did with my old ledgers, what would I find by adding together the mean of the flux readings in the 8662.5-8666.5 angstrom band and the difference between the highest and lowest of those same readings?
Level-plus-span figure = 6.39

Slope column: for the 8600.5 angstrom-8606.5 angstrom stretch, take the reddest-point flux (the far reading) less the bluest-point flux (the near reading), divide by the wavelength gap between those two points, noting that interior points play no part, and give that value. 0.16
